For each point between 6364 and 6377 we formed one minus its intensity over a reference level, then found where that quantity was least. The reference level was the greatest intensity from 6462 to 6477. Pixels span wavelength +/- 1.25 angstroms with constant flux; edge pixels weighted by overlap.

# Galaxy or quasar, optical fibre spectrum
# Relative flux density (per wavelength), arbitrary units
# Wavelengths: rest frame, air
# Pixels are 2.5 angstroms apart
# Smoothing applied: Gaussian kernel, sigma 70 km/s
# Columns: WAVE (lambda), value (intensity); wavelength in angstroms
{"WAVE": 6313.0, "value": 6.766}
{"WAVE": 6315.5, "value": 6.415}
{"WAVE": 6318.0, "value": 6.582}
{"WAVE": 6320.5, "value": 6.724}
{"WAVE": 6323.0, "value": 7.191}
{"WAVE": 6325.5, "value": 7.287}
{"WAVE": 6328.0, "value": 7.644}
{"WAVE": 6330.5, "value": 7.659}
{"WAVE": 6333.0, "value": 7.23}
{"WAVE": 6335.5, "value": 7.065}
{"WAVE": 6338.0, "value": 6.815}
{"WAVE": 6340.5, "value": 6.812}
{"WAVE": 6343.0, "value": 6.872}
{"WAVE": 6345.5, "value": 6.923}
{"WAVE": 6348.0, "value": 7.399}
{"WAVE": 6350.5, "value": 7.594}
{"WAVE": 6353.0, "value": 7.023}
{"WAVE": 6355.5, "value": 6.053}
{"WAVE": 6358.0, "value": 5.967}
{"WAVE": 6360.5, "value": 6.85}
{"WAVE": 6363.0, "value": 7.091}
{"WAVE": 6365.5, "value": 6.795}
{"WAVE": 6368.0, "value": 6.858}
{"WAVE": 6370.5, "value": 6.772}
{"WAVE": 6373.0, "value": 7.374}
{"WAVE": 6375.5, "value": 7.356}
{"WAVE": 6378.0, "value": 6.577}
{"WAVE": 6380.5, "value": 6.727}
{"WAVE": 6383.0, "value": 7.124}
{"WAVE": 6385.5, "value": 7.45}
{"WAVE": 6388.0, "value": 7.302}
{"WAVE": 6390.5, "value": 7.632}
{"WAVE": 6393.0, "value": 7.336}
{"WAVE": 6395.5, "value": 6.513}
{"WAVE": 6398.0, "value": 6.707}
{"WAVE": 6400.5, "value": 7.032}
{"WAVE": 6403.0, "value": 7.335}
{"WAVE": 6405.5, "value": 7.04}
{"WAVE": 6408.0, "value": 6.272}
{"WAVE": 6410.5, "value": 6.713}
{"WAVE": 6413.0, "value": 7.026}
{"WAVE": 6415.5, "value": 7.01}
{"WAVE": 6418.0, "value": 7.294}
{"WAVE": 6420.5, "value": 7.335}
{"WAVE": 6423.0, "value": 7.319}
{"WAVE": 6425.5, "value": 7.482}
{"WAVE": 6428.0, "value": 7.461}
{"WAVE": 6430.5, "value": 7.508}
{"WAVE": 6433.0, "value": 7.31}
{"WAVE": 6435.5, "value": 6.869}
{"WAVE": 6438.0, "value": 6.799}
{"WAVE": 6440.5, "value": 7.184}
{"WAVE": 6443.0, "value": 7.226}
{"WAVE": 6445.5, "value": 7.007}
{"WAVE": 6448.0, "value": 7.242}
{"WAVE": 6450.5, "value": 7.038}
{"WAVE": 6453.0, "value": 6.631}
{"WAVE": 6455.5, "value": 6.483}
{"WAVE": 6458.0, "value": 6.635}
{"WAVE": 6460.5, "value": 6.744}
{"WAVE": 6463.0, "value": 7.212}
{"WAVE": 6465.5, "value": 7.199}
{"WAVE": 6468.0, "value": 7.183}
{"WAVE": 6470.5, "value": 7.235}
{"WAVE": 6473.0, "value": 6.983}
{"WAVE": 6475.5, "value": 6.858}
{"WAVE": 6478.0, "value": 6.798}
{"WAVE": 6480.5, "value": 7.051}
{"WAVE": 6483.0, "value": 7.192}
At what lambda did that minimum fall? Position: 6373.0 angstroms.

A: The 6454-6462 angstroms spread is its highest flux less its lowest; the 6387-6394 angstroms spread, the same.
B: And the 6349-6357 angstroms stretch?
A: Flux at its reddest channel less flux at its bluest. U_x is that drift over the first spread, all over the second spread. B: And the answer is -18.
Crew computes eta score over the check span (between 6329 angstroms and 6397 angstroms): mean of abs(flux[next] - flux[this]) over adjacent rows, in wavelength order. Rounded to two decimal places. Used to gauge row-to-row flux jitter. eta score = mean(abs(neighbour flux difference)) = 0.33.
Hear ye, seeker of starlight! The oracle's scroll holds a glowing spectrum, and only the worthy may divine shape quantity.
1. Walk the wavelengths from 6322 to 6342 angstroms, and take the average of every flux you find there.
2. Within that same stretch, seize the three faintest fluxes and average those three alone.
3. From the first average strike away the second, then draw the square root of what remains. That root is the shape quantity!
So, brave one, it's 0.56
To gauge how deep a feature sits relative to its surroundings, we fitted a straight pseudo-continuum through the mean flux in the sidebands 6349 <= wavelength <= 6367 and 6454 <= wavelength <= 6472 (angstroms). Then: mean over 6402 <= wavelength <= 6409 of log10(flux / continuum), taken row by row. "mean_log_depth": 0.001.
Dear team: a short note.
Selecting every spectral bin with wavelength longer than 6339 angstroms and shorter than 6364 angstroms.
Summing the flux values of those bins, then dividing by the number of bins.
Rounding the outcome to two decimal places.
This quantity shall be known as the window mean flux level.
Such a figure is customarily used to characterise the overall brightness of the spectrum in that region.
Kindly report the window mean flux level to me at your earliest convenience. 6.86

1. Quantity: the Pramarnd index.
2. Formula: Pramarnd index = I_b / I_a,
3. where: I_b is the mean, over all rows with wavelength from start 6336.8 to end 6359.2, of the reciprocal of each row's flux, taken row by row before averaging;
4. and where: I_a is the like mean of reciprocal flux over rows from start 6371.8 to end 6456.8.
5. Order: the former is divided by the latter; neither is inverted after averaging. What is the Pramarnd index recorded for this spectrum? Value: 1.04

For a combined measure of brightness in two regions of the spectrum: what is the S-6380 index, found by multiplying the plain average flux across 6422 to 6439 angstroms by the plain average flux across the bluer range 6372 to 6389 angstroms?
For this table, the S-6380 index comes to 51.7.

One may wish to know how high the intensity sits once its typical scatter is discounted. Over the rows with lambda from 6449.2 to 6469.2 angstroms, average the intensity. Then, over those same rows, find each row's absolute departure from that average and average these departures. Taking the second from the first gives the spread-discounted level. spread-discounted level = 6.62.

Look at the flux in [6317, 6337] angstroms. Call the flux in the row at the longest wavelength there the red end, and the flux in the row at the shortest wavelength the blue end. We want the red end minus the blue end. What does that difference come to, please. 0.48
